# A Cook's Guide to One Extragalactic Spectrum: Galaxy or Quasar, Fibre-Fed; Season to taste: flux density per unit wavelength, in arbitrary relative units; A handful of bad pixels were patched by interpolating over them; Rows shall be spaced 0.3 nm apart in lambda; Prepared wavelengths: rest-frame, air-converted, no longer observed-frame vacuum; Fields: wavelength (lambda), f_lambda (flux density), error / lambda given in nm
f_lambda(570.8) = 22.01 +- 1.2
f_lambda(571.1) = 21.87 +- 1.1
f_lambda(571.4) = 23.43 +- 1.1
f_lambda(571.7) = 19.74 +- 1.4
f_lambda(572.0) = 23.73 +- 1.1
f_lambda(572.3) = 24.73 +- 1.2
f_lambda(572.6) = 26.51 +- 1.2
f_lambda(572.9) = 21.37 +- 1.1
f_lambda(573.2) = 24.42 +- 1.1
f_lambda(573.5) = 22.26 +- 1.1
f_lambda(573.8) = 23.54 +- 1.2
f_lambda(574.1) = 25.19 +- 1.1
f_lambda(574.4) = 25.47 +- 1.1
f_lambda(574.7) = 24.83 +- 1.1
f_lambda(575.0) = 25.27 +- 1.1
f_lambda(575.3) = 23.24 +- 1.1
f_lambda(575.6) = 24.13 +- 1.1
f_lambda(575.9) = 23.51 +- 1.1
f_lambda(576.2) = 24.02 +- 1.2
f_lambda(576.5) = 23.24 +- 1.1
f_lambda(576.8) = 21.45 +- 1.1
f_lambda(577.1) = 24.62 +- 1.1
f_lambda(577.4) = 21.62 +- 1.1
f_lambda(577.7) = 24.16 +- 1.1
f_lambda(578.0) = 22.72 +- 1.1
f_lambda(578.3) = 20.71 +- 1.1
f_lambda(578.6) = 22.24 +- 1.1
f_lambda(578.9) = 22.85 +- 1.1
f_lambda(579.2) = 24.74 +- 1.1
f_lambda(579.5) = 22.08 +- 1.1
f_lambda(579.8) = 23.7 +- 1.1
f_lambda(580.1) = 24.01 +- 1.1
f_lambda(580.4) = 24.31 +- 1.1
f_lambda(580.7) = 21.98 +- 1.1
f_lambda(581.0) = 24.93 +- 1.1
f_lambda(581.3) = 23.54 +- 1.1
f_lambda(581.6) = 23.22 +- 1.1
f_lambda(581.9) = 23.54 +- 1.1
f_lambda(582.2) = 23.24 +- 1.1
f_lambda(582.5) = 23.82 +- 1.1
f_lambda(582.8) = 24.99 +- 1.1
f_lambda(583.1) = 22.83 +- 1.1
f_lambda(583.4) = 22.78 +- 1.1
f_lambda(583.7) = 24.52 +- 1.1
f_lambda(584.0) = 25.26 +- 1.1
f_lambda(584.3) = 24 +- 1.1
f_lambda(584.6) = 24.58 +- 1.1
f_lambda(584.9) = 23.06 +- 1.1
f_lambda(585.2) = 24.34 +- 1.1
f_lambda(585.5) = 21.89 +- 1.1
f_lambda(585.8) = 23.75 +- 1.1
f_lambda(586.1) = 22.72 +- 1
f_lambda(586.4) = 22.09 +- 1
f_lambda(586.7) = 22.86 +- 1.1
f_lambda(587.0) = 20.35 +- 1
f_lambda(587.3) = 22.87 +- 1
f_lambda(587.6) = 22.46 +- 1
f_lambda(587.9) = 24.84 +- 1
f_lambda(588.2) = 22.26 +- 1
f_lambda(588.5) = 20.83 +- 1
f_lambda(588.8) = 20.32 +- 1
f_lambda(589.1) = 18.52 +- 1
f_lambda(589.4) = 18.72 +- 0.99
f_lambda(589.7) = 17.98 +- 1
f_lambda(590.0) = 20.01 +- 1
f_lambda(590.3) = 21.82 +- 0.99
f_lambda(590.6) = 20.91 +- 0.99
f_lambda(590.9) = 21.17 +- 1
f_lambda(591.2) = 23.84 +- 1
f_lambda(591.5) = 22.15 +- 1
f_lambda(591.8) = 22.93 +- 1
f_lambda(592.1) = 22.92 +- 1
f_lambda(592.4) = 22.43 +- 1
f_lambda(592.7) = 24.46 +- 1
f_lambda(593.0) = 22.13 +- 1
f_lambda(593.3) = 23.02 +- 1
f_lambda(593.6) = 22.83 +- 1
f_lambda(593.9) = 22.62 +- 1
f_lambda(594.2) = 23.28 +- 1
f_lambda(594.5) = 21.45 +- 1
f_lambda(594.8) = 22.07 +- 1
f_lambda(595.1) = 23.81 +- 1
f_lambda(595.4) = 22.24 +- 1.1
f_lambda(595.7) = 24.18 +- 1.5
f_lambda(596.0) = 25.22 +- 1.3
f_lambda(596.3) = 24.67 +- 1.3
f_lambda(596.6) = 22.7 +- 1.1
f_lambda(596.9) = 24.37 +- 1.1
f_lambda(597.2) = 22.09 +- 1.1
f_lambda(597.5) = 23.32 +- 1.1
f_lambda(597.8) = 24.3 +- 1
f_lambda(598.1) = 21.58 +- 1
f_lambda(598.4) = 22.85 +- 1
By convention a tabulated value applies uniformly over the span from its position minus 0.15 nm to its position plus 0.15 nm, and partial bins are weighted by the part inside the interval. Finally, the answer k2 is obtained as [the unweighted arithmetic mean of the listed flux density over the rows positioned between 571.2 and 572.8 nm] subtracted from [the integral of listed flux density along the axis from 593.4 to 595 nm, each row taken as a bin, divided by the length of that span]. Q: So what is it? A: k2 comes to -1.1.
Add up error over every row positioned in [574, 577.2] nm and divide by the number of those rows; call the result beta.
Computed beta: 1.11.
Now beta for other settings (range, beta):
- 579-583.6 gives 1.10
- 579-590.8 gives 1.06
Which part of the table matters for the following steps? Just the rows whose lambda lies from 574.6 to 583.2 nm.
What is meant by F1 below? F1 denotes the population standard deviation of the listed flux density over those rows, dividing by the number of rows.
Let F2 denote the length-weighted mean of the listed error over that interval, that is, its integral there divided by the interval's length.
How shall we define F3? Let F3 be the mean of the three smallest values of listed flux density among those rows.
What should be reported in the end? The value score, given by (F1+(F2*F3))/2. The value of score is 12.3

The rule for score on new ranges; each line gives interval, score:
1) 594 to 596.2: 13.0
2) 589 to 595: 10.0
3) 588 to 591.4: 10.0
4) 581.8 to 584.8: 13.0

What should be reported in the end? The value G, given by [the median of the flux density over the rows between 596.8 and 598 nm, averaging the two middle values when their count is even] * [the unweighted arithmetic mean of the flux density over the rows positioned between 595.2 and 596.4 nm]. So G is 573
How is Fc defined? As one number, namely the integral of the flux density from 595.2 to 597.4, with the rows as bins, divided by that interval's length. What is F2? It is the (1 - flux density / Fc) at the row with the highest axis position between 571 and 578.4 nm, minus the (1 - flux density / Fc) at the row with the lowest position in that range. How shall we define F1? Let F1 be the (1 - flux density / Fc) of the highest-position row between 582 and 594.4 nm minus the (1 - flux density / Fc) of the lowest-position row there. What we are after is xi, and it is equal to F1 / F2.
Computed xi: 0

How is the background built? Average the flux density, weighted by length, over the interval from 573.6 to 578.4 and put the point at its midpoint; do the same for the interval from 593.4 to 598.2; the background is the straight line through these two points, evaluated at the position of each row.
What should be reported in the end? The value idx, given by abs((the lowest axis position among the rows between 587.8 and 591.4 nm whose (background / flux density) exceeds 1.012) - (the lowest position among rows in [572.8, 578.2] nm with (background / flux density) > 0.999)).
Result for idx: 15.30 nm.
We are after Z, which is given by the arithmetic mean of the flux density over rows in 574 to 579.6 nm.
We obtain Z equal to 23.5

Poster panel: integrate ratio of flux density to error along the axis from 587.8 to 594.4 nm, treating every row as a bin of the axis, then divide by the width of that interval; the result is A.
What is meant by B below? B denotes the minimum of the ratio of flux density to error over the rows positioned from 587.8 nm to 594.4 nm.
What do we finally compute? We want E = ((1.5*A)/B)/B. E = 0.101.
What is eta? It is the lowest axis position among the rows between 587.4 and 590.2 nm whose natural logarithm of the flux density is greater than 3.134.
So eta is 587.9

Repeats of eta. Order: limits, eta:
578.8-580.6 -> 579.2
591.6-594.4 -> 592.7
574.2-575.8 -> 574.4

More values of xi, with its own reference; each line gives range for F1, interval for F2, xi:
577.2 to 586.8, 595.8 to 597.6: -1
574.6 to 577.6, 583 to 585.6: 3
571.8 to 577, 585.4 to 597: -1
